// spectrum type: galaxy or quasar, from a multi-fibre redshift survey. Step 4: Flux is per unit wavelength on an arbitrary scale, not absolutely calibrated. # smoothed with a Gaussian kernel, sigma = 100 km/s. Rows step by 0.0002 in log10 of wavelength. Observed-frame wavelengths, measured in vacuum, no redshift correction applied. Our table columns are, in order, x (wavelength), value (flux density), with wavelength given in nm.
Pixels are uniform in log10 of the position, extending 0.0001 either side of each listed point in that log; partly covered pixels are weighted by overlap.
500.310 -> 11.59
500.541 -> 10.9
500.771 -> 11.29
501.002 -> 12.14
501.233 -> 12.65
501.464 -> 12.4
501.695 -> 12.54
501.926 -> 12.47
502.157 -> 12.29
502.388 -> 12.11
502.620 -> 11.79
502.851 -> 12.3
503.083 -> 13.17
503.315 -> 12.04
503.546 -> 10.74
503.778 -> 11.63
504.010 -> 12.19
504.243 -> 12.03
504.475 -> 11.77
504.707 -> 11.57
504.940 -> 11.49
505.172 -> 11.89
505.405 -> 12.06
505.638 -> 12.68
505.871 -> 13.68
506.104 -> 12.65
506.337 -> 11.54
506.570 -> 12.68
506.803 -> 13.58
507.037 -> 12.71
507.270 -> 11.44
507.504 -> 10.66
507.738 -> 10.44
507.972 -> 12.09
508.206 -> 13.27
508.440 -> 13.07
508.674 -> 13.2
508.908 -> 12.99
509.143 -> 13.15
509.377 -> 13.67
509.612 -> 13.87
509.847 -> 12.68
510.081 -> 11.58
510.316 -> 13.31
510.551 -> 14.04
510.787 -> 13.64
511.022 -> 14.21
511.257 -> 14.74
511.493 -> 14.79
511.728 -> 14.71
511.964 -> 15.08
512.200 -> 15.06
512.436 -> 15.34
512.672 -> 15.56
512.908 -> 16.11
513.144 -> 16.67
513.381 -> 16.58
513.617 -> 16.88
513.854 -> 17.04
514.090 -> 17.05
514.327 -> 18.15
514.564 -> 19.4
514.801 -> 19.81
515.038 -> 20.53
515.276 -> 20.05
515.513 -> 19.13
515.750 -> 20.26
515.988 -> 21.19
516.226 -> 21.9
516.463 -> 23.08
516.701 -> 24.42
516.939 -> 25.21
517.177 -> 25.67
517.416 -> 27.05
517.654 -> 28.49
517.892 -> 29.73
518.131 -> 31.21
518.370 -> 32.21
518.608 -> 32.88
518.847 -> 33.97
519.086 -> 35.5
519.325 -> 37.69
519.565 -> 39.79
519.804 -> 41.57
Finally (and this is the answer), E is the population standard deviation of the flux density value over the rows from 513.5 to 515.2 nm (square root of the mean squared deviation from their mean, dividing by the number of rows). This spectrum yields 1.4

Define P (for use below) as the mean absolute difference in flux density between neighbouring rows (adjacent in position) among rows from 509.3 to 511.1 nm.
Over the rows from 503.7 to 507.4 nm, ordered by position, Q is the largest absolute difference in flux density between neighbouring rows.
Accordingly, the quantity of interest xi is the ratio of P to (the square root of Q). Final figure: 0.75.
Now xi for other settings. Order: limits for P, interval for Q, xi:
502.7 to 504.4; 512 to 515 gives 0.73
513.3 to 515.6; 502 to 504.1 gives 0.52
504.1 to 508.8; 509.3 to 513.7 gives 0.53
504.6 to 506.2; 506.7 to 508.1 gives 0.43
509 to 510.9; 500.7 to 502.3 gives 0.91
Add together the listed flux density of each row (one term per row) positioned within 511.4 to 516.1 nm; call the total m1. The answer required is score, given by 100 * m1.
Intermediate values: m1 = 349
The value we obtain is 34939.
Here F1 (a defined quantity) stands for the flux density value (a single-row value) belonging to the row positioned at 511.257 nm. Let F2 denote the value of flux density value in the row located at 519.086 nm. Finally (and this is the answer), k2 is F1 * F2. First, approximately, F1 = 14.74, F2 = 35.5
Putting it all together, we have 523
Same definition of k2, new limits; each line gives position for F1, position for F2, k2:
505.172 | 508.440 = 155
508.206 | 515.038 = 272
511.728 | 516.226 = 322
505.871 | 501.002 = 166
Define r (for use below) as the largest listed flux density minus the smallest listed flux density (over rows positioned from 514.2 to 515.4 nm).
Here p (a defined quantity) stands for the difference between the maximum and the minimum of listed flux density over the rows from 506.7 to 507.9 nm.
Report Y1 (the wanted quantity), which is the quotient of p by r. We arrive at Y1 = 1.32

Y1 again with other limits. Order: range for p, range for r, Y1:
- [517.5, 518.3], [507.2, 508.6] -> 0.96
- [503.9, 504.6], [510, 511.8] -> 0.13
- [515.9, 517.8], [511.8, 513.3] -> 4.53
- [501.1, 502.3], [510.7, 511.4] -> 0.33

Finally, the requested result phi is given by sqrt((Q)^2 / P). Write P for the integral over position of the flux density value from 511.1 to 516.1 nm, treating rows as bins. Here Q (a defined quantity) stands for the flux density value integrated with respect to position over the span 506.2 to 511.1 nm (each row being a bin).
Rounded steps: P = 86.6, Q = 62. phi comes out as 6.7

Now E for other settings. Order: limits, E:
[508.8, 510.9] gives 0.7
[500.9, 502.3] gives 0.2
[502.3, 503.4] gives 0.5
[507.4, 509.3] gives 1.1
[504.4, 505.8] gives 0.4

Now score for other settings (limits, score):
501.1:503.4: 12376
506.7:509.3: 13660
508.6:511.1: 14634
